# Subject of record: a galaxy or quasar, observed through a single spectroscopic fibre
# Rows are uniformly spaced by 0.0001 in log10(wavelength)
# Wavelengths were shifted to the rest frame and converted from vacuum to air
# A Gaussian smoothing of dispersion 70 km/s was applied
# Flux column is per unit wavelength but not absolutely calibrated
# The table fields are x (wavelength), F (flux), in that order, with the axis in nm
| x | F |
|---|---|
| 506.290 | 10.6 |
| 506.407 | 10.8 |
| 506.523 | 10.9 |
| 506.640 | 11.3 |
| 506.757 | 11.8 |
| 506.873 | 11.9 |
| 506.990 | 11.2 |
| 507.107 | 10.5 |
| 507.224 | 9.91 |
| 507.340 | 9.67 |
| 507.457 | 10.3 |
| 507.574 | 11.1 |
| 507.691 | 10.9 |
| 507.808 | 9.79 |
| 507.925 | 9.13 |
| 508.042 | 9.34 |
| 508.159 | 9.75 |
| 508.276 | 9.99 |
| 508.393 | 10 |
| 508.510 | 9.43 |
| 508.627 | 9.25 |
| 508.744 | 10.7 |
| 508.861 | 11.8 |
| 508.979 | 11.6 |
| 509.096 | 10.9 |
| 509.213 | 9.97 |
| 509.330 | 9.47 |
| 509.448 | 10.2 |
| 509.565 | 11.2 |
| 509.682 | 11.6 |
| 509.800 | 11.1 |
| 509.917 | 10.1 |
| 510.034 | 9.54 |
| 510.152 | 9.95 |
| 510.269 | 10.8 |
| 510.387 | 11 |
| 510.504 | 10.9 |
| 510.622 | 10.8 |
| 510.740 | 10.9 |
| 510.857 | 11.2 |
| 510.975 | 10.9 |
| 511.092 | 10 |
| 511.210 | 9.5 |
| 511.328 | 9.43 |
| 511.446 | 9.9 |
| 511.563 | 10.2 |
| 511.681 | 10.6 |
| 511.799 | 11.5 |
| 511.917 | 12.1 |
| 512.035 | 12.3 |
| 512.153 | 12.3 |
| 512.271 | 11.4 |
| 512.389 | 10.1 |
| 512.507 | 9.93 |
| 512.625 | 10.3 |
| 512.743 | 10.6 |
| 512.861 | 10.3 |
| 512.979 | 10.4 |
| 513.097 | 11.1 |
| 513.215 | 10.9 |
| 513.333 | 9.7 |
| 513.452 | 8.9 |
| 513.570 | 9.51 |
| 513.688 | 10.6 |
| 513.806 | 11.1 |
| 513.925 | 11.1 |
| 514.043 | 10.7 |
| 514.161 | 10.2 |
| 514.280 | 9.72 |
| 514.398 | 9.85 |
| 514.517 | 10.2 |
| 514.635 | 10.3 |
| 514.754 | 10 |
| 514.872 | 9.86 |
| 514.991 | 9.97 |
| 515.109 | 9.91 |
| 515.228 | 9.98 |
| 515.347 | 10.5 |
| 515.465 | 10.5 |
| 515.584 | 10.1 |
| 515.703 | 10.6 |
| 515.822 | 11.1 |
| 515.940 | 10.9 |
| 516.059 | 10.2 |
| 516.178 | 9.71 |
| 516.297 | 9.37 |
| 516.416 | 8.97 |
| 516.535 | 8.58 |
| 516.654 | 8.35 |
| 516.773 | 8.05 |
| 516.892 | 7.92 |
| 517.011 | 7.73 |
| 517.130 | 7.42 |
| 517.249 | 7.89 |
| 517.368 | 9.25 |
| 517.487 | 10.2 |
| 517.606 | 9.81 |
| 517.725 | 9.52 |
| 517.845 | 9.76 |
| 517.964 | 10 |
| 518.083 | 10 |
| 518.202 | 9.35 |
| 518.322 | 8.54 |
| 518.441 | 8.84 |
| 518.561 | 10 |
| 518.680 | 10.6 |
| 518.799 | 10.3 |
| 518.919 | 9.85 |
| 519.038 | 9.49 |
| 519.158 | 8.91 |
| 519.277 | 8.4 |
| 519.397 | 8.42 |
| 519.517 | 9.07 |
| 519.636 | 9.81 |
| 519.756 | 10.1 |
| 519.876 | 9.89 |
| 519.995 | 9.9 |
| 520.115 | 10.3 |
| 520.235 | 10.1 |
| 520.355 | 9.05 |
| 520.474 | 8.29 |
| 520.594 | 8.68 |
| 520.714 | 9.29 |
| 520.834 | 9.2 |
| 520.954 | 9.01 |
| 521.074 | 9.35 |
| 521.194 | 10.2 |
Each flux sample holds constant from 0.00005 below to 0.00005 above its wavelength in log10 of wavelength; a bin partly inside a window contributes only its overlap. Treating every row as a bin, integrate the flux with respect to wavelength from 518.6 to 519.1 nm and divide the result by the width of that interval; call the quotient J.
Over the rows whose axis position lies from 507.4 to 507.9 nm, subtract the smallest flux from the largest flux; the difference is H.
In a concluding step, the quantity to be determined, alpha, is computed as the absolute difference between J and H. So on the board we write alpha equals 8.8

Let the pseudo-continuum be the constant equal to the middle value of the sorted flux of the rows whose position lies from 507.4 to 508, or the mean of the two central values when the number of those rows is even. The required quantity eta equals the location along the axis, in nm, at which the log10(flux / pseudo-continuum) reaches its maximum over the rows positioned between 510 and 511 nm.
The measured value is 510.857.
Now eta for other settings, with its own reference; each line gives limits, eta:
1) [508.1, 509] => 508.861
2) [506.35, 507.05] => 506.873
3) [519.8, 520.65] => 520.115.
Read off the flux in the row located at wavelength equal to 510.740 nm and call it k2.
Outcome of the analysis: 10.9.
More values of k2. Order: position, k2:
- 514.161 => 10.2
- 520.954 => 9.01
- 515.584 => 10.1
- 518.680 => 10.6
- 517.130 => 7.42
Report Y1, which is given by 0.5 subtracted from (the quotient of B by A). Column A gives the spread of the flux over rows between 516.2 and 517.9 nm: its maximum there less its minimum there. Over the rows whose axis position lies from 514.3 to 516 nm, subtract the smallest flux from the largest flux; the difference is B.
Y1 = -0.05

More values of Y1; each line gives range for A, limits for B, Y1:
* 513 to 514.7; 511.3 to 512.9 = 0.80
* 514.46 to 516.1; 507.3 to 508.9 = 1.65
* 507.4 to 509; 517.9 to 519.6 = 0.32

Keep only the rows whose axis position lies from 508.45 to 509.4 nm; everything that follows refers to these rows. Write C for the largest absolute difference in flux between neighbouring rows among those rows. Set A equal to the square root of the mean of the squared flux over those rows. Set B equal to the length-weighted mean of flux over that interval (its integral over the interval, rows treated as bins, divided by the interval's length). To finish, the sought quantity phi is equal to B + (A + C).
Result 22.3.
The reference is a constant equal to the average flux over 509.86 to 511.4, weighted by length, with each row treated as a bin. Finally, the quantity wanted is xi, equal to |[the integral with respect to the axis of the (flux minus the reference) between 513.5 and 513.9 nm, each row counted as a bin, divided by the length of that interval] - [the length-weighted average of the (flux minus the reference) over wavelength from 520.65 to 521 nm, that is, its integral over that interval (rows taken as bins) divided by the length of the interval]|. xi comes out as 1.25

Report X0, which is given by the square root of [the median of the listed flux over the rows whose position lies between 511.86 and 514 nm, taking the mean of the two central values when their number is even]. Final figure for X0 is 3.26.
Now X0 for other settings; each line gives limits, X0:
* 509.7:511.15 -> 3.29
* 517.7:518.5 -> 3.09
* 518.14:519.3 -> 3.07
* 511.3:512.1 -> 3.26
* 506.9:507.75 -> 3.24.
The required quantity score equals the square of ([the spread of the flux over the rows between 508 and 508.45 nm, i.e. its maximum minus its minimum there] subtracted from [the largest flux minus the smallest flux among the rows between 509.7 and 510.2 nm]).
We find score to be 0.8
